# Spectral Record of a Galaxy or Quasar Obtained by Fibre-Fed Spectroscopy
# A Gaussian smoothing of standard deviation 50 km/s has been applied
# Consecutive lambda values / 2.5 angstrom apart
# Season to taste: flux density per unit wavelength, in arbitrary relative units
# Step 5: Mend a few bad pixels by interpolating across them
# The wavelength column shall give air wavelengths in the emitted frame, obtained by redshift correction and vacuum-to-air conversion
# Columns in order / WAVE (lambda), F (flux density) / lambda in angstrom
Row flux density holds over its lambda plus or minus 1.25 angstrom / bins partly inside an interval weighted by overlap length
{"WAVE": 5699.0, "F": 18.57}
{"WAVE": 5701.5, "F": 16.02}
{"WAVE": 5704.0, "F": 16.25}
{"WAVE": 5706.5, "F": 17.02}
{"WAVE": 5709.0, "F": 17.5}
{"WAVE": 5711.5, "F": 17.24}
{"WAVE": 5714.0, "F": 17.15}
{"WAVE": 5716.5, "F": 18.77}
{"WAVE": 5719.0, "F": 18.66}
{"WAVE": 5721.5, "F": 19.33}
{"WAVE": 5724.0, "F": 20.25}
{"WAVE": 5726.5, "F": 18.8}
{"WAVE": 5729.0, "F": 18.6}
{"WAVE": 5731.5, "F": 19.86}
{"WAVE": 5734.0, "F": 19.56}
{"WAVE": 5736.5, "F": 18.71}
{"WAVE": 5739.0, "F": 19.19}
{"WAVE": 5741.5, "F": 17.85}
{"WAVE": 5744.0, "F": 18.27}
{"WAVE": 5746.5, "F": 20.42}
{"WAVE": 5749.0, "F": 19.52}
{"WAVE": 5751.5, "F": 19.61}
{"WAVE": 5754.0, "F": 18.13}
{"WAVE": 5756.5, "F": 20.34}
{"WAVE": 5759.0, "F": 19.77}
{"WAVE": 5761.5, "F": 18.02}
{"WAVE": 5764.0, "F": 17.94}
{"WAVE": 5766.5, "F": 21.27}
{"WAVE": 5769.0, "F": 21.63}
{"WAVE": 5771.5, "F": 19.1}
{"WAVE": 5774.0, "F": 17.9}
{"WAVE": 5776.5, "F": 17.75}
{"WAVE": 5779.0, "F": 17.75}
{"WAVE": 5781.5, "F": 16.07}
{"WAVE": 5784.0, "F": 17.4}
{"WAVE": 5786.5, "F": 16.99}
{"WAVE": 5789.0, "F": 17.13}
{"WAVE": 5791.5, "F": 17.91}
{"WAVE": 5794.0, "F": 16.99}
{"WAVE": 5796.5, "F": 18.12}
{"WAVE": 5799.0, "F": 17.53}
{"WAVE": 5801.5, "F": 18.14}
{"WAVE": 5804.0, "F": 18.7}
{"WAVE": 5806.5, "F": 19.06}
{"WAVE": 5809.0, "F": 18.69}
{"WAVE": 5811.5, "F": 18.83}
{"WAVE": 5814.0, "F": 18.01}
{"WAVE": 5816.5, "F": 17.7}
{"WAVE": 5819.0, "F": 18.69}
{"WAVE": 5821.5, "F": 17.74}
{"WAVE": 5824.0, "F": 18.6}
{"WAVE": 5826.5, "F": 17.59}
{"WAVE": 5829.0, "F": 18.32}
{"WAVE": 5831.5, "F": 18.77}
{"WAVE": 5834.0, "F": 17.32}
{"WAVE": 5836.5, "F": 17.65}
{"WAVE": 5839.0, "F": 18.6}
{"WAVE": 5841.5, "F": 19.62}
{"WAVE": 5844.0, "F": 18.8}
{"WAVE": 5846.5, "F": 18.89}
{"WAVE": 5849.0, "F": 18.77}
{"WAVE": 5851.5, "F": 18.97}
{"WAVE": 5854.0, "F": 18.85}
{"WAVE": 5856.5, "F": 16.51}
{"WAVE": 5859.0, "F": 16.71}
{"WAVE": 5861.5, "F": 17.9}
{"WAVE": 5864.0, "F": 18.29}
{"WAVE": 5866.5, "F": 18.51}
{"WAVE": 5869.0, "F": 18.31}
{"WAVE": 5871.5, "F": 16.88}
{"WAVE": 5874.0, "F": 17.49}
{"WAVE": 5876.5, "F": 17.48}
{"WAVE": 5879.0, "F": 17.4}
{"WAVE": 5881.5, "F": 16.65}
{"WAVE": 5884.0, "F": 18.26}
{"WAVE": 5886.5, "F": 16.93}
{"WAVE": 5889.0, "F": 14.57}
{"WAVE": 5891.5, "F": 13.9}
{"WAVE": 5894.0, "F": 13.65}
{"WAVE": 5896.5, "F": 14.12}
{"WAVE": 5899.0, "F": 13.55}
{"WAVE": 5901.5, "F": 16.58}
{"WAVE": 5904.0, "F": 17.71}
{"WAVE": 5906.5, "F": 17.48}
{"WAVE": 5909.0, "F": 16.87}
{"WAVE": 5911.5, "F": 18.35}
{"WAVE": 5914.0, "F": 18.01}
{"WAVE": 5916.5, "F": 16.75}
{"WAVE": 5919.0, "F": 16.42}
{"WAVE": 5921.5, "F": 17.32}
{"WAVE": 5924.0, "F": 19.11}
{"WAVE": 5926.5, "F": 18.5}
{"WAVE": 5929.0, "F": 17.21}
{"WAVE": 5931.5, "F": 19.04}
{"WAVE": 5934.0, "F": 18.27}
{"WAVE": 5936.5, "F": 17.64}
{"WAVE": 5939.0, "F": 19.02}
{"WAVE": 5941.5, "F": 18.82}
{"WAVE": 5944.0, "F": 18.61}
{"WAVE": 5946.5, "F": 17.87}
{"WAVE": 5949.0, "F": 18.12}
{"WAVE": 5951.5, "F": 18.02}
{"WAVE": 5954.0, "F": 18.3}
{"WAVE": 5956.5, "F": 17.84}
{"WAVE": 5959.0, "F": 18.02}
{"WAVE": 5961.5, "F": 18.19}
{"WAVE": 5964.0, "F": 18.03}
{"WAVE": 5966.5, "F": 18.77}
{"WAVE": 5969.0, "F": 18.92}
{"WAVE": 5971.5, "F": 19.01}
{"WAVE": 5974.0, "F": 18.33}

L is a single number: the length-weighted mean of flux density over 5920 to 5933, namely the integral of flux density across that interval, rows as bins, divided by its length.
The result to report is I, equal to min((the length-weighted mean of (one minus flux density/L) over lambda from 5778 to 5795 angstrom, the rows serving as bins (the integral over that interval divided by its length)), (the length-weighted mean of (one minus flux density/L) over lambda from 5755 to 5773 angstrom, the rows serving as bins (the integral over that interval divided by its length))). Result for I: -0.081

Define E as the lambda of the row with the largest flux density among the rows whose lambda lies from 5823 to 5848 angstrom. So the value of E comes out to 5841.5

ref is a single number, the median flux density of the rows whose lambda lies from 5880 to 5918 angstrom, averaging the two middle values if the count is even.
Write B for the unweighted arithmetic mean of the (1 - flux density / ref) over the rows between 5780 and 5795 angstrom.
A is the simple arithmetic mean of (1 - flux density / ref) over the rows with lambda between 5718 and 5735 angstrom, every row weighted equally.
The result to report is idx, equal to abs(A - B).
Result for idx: 0.13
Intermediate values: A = -0.152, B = -0.02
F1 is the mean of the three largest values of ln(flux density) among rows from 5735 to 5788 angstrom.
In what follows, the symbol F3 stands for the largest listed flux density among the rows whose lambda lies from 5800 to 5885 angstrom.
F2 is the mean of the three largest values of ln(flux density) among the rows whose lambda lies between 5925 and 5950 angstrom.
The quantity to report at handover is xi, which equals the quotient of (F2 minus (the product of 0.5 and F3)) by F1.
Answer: -2.25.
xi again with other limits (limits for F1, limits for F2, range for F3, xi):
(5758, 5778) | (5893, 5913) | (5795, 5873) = -2.28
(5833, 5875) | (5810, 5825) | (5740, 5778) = -2.67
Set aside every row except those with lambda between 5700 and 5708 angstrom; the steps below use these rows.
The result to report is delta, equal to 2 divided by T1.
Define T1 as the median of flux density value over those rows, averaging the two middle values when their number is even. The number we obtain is 0.123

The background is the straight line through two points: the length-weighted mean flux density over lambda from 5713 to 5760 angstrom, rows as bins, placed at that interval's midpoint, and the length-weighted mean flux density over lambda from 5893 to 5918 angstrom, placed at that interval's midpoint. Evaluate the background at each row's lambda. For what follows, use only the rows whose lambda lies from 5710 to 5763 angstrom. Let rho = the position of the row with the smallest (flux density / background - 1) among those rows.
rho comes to 5714.0 angstrom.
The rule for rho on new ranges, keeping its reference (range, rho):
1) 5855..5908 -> 5899.0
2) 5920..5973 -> 5921.5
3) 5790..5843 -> 5794.0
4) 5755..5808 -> 5781.5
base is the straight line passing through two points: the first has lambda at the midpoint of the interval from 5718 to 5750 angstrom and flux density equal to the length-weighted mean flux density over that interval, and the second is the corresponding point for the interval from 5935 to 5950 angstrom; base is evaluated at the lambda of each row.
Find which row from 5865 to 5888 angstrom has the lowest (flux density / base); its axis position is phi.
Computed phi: 5881.5 angstrom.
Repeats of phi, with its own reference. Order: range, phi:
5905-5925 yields 5919.0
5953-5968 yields 5956.5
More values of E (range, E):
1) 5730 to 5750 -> 5746.5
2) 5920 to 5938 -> 5924.0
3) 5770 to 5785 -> 5771.5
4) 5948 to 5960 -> 5954.0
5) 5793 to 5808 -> 5806.5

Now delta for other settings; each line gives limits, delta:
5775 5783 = 0.113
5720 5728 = 0.103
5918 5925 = 0.115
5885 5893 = 0.137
